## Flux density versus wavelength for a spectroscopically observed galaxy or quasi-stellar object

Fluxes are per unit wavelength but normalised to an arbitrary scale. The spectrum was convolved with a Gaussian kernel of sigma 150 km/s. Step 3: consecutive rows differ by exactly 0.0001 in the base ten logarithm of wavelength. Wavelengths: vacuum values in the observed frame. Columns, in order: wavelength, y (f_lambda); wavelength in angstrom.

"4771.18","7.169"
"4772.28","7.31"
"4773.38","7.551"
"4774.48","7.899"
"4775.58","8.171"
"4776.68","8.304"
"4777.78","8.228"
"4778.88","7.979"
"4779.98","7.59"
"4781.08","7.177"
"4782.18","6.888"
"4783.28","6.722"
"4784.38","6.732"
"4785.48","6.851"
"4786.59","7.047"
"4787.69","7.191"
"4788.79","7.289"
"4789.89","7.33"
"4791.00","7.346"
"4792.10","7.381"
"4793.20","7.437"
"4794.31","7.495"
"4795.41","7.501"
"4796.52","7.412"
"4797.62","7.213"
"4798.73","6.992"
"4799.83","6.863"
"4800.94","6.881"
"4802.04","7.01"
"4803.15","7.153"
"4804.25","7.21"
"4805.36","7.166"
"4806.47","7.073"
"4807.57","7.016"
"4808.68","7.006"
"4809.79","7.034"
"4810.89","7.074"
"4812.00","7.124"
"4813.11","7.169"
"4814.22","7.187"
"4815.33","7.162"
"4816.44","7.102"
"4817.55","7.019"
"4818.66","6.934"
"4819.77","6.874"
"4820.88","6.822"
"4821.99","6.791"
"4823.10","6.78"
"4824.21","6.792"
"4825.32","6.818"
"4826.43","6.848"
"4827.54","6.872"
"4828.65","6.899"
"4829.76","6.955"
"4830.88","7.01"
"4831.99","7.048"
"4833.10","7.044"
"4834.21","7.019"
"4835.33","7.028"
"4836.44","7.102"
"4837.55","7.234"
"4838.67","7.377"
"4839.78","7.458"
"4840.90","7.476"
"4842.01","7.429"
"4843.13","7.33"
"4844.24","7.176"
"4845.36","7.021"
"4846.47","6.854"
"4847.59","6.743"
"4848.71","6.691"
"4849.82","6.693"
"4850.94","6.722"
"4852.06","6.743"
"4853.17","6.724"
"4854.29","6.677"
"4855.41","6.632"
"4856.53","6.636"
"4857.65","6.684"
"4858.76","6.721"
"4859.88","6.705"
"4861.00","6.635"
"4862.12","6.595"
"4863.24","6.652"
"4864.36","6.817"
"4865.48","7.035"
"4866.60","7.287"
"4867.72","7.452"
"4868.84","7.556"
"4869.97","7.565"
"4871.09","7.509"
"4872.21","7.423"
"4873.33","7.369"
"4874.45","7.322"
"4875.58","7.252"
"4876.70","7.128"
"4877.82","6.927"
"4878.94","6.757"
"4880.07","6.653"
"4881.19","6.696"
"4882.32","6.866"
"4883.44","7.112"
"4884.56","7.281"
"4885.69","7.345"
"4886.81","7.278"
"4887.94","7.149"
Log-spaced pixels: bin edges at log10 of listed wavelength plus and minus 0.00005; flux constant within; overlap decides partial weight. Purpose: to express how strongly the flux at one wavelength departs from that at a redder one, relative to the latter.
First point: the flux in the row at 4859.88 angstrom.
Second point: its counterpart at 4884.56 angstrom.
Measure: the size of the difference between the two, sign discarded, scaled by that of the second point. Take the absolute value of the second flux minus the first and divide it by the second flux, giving 0.079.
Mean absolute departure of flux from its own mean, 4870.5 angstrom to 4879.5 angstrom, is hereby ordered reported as 0.21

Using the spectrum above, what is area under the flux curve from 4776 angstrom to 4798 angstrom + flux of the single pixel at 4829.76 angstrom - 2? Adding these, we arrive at 167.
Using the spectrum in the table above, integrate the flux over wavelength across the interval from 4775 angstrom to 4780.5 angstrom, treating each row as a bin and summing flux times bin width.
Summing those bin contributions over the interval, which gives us 44.3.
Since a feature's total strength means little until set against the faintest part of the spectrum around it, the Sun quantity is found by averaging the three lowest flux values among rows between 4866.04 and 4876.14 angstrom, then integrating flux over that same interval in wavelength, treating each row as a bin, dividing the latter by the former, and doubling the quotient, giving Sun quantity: 20.54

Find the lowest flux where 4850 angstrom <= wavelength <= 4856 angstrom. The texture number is 6.632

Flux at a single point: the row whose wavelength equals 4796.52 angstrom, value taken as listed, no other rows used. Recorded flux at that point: 7.412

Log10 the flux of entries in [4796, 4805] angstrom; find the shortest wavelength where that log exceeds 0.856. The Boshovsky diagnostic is 4796.52 angstrom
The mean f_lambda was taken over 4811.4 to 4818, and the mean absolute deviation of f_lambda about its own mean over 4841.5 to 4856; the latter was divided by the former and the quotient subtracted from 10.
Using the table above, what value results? 9.97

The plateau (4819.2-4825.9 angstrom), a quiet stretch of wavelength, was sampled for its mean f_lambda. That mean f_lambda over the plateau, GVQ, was 6.8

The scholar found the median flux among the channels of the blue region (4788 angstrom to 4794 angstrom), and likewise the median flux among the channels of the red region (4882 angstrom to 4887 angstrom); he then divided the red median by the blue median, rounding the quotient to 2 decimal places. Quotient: 0.99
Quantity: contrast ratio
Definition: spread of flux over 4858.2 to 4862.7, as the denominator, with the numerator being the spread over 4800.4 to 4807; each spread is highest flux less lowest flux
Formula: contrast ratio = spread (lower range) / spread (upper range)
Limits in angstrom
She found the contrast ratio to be 2.6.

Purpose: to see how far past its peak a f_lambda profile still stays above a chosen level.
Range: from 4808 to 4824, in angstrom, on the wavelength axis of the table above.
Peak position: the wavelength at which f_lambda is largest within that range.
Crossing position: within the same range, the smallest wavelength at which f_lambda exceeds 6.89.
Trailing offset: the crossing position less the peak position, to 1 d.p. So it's -5.5 angstrom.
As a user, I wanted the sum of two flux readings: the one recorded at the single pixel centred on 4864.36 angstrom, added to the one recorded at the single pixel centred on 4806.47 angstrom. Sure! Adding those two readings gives 13.9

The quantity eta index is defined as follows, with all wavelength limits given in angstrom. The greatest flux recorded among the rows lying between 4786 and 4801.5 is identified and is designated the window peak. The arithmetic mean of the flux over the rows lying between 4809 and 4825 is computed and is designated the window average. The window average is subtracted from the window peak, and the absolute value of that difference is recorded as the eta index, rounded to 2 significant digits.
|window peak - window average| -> 0.51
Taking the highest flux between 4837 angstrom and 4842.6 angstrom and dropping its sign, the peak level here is 7.48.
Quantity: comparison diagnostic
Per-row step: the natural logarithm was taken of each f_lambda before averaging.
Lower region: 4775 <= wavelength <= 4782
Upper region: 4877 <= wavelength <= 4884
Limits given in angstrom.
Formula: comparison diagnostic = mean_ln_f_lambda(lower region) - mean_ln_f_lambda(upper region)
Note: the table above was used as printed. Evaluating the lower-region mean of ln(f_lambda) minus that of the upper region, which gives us 0.14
